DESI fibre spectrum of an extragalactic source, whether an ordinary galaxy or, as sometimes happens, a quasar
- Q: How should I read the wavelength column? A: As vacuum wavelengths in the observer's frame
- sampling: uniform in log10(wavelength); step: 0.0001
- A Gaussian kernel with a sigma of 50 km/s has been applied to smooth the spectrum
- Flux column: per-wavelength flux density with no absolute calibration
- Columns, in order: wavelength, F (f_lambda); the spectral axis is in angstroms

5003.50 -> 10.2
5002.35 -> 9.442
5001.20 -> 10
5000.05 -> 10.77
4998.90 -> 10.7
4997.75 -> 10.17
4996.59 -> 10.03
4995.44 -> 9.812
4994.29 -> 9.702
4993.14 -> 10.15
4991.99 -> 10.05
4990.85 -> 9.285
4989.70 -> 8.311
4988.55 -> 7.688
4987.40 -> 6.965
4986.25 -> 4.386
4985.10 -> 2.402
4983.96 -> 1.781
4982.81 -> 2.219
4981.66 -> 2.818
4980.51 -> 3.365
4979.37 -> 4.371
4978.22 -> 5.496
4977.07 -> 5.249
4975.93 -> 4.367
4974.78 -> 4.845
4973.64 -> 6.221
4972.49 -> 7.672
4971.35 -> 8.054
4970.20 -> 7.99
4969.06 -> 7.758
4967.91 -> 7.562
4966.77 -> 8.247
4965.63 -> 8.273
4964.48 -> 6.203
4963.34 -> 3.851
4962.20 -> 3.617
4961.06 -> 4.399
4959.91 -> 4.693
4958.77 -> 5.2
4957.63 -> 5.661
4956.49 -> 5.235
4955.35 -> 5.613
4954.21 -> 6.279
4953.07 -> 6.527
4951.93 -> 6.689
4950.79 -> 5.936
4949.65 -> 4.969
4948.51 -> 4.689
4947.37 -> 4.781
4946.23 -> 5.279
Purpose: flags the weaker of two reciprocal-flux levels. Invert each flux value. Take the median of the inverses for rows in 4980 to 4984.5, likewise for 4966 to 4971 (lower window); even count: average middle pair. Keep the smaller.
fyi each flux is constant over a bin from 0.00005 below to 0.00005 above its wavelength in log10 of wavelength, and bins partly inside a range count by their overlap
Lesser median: 0.13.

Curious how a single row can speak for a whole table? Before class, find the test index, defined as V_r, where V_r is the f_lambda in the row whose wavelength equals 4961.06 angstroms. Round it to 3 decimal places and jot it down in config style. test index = 4.399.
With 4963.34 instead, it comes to 3.851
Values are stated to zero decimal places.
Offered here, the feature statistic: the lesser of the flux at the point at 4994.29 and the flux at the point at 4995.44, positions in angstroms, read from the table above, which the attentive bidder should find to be 10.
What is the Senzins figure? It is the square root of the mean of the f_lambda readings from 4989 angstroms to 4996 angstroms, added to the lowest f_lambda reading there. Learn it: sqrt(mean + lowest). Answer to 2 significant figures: 4.2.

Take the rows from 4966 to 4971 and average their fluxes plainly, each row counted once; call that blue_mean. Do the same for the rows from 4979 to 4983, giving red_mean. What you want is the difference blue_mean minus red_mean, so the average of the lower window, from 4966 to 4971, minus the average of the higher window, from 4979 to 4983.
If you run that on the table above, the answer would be 4.7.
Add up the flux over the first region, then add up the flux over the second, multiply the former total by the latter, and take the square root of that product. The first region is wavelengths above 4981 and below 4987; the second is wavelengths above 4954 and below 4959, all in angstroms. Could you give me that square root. 19.5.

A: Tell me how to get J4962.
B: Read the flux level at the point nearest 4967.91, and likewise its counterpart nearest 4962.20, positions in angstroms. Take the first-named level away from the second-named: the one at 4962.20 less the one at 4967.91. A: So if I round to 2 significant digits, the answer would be -3.9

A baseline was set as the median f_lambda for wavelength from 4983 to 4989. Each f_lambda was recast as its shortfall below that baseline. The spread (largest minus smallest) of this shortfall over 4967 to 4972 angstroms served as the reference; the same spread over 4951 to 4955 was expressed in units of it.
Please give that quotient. 0.83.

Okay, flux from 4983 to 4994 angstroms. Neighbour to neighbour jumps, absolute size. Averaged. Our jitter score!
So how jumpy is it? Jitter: 1.0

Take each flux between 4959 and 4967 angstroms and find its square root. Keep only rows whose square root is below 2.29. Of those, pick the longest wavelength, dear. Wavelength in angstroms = 4963.34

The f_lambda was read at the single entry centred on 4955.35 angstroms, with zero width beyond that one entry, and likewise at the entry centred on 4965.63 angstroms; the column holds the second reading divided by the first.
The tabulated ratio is 1.5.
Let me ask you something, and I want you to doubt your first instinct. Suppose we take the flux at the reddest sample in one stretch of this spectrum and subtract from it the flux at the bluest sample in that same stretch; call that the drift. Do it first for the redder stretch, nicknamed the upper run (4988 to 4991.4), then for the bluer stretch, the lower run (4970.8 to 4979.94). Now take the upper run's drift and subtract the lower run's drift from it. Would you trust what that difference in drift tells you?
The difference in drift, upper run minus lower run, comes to 5.3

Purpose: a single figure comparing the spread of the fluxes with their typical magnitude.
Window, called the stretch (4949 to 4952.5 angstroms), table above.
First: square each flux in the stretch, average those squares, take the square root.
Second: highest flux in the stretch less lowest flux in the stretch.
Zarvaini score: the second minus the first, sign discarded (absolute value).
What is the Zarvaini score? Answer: 4.2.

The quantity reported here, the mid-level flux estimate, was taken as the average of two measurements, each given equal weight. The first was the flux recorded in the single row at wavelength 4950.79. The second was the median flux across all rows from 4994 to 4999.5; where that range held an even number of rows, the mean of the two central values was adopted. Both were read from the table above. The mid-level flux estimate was 8.0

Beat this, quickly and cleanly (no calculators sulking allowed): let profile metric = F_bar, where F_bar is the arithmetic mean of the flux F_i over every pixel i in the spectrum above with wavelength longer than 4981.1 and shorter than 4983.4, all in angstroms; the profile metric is 2.5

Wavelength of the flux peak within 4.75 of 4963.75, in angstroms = 4965.63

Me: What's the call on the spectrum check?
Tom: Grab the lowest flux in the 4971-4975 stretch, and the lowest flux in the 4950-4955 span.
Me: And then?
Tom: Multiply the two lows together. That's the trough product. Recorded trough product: 29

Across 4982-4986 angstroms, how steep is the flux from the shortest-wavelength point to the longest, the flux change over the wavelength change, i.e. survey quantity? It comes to 0.08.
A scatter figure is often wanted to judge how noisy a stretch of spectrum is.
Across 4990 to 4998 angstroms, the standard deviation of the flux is 0.3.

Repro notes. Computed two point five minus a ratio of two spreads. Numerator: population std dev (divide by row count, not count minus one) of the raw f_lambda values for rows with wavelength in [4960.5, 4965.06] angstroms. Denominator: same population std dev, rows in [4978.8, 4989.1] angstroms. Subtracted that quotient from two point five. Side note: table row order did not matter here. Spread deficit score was 2.0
